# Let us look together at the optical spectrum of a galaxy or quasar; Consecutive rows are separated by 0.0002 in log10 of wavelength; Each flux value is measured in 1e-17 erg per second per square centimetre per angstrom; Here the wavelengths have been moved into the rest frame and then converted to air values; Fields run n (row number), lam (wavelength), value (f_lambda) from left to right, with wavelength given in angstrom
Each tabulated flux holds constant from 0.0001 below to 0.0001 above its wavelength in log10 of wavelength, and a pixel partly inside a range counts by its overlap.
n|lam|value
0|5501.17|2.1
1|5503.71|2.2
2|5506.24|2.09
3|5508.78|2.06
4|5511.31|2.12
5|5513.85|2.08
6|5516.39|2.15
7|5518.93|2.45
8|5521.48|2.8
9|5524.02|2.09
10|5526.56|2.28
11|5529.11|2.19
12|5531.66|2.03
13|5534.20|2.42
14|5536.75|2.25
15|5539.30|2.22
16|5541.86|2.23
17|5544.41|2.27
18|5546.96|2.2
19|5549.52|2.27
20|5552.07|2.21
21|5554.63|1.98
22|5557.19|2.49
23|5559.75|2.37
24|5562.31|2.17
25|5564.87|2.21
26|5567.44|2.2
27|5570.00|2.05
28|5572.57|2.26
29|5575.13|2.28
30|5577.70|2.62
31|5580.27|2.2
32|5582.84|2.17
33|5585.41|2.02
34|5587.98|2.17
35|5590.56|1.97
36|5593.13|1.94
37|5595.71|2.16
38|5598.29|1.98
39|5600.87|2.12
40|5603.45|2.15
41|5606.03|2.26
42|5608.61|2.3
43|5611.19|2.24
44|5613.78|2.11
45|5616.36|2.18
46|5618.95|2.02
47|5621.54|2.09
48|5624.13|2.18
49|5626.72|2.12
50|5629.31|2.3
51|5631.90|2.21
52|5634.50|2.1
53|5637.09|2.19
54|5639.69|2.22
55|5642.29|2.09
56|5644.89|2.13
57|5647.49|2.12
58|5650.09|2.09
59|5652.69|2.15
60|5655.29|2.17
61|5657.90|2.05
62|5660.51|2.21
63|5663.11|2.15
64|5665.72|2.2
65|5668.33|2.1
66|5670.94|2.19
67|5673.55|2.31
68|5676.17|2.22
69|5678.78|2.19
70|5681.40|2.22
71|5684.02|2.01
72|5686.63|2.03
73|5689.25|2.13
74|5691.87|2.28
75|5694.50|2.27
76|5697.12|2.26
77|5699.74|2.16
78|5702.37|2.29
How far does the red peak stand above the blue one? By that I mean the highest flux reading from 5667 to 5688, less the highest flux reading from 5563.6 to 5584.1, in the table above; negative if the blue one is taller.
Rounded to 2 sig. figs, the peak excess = -0.31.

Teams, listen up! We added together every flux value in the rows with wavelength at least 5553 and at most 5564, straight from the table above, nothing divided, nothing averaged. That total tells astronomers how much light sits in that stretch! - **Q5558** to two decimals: 9.01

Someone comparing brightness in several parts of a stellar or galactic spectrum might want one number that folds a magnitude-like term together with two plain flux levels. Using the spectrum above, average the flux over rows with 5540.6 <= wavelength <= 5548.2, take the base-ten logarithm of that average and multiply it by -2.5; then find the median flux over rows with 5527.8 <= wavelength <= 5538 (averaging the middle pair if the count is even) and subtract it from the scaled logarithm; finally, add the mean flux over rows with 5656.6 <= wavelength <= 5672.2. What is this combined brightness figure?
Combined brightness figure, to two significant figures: -0.94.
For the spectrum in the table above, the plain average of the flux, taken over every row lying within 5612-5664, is 2.14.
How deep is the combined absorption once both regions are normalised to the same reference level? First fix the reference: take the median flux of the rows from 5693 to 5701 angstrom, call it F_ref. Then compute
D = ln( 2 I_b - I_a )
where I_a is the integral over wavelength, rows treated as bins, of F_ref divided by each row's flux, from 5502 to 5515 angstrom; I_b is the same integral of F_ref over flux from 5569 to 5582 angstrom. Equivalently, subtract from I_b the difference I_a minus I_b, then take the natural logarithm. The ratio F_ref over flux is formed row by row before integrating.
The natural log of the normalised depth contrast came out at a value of 2.48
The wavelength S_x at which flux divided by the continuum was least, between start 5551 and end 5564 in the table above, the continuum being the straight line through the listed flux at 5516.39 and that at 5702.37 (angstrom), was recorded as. 5554.63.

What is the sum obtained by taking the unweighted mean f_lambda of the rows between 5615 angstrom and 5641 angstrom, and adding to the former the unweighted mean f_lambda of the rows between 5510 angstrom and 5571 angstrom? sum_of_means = 4.40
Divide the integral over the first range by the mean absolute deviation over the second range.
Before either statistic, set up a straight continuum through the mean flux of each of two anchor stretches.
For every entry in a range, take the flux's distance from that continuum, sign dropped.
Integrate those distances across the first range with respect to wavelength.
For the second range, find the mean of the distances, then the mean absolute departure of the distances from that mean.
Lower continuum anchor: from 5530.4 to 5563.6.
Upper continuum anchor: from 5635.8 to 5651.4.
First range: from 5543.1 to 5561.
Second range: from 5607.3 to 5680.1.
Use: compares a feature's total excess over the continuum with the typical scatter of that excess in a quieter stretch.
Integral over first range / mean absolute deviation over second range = 57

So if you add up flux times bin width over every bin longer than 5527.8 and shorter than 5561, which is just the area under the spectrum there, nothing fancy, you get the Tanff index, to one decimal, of 74.4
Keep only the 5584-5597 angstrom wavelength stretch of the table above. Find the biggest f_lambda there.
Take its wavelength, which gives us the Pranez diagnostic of 5587.98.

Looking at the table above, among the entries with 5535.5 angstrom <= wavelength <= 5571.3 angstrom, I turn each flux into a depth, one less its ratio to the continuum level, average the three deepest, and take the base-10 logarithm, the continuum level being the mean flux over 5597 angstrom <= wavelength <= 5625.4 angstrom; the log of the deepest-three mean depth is -1.42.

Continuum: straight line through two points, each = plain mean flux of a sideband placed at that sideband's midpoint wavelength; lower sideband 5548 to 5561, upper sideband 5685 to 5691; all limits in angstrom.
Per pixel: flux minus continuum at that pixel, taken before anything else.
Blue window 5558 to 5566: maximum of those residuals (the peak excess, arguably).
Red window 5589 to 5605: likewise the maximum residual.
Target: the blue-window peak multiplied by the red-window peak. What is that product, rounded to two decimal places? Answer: -0.01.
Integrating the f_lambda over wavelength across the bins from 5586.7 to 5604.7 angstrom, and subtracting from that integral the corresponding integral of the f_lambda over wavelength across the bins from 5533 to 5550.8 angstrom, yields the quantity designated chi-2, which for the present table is -3.1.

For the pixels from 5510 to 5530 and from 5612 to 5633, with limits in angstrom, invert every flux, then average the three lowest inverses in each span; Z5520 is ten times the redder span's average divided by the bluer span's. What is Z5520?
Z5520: 11.2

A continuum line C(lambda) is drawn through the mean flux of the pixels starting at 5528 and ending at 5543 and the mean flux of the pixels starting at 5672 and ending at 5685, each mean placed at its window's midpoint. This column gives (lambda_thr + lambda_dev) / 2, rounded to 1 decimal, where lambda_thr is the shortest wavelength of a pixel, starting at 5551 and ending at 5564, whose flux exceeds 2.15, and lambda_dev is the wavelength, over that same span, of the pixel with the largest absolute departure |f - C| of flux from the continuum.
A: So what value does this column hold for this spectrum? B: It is 5554.6 angstrom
